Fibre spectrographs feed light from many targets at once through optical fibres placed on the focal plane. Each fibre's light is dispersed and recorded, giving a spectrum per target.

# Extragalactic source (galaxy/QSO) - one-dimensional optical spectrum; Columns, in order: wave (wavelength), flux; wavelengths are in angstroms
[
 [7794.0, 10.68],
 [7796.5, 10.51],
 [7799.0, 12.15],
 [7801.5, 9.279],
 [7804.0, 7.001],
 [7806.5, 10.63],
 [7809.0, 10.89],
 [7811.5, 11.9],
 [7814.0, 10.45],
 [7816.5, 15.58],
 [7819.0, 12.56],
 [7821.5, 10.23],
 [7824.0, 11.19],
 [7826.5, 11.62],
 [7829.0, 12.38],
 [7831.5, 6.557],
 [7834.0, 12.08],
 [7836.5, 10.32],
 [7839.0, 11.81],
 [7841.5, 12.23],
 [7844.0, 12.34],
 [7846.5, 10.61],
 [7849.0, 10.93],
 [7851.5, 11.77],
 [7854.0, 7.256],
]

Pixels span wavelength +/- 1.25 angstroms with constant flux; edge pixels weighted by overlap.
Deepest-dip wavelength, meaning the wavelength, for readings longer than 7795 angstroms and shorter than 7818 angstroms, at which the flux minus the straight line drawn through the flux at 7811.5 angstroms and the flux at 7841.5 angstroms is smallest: 7804.0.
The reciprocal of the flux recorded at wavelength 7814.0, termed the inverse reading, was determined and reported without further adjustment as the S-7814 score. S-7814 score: 0.096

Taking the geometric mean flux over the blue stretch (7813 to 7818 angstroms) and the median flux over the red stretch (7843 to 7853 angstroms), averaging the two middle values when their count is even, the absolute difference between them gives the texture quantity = 1.41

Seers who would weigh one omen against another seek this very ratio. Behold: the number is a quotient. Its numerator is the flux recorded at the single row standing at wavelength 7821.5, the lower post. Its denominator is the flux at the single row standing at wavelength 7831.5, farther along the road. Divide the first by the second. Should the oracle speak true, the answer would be 1.56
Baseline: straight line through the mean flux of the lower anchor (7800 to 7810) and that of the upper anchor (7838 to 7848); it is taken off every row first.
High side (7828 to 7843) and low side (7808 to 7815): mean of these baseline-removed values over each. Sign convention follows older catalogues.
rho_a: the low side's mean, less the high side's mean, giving 1.6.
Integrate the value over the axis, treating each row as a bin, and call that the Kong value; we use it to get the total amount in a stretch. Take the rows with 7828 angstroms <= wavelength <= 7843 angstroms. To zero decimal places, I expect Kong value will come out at 163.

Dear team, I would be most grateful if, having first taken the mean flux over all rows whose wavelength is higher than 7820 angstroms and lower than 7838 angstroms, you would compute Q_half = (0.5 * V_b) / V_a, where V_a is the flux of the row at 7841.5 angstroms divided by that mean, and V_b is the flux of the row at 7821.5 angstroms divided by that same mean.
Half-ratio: 0.418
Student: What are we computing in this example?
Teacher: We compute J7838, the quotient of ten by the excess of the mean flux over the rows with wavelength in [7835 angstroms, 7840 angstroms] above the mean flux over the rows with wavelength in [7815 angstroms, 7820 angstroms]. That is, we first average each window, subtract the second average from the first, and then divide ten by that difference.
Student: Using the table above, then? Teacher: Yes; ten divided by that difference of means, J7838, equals -3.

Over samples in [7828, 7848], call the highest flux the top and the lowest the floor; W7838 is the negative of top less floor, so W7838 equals -6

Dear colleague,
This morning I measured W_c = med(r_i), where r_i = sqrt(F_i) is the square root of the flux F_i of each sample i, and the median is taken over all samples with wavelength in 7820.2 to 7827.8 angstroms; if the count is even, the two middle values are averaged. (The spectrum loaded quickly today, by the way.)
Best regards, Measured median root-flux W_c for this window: 3.35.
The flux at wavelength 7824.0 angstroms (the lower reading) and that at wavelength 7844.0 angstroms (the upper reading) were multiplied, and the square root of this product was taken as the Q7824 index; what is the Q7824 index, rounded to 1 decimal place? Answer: 11.8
